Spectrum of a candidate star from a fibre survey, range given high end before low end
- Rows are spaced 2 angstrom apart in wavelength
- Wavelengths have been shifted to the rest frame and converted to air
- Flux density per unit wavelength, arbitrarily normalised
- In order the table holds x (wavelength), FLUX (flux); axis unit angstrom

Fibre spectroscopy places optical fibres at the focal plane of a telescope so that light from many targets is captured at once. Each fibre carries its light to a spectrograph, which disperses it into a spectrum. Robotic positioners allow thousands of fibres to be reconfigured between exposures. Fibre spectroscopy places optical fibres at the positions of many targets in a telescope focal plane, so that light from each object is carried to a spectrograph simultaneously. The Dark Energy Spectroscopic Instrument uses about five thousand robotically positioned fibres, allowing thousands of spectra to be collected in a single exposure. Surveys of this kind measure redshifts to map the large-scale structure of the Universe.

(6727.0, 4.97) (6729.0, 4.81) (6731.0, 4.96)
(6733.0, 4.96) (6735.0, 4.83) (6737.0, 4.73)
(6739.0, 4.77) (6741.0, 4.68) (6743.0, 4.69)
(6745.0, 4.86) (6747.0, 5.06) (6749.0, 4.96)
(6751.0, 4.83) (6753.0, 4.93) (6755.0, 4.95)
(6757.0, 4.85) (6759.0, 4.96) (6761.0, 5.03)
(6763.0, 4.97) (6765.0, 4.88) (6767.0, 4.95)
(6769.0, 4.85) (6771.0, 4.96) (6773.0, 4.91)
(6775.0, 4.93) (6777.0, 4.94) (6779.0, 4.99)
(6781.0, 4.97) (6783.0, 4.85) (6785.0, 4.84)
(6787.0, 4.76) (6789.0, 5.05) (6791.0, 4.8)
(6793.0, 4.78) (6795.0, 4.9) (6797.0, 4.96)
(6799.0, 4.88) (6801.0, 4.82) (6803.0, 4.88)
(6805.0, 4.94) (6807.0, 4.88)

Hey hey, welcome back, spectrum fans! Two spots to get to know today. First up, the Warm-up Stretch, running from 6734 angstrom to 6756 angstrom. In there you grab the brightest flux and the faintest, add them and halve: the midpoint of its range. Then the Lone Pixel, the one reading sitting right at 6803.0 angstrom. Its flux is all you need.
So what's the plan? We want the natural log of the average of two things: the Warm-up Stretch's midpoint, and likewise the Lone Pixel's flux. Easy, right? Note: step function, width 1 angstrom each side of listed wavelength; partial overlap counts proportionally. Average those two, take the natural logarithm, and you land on 1.58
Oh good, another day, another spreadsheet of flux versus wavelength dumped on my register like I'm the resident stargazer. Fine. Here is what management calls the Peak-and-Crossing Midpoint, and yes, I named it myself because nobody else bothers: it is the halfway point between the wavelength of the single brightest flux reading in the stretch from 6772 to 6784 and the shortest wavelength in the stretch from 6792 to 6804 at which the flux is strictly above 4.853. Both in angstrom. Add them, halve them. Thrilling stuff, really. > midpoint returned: 6787 angstrom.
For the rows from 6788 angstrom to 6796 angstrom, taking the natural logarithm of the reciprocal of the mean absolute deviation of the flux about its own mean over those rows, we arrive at 2.38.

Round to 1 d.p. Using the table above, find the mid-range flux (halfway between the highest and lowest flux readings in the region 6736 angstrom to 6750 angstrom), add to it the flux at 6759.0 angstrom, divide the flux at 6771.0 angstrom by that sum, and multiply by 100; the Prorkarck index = 50.5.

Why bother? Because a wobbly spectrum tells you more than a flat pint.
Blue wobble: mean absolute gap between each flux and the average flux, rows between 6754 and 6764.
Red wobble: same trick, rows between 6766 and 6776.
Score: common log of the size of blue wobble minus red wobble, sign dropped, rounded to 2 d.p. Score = -2.02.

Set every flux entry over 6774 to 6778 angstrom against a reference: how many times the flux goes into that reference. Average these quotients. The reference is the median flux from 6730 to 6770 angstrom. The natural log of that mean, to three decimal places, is -0.006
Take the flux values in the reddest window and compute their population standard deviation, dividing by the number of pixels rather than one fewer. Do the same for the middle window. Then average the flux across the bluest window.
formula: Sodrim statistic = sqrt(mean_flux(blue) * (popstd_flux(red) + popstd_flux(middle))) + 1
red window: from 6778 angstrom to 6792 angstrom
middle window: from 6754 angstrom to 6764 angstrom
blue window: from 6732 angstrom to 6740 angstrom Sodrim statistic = 1.88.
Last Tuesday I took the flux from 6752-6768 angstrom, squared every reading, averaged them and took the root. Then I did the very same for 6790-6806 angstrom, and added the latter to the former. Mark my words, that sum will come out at 9.81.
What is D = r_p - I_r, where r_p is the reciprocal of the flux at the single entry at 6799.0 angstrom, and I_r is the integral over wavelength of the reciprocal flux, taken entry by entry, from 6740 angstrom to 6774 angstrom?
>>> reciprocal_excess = -7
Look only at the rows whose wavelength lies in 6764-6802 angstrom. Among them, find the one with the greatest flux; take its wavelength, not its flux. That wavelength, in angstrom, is 6789.0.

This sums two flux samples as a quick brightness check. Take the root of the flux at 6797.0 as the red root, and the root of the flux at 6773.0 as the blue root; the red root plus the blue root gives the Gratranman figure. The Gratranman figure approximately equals 4.44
